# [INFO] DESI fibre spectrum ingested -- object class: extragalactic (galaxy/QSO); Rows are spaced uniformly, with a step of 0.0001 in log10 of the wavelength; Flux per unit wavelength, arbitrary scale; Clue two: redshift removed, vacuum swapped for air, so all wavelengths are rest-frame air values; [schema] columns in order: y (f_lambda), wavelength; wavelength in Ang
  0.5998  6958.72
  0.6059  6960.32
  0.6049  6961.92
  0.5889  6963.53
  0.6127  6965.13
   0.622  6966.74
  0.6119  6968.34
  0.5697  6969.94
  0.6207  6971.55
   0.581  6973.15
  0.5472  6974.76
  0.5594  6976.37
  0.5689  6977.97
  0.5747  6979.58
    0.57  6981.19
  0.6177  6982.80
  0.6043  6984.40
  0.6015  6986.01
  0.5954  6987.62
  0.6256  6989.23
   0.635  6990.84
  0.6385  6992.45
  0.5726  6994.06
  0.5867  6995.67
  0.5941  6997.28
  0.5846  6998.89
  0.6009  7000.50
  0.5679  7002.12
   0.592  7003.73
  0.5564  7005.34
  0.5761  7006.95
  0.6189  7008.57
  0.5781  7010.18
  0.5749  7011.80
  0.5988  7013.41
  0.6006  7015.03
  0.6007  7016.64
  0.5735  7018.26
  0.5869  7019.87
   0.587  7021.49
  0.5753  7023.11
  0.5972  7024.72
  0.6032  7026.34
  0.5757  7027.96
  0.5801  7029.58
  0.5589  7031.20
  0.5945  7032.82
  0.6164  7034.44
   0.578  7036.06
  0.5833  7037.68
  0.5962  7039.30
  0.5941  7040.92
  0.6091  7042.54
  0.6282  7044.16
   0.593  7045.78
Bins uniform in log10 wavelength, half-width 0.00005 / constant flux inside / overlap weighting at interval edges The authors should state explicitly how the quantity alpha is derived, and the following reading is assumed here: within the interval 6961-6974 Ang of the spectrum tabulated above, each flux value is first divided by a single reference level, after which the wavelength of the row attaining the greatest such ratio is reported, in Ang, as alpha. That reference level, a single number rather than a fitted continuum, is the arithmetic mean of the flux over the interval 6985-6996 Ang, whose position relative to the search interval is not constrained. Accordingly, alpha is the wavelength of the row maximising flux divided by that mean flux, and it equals 6966.74 Ang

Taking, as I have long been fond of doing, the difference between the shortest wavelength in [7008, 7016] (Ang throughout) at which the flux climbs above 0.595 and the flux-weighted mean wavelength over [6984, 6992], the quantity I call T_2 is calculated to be 20.9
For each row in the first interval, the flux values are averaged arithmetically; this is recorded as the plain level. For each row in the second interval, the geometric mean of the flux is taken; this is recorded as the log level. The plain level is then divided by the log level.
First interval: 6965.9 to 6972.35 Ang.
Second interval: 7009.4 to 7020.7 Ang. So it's 1.032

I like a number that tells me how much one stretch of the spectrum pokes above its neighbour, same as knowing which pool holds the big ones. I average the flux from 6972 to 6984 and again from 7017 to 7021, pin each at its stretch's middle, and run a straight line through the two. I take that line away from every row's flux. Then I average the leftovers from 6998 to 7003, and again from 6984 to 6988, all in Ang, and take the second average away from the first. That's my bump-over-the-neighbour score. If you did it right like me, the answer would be -0.018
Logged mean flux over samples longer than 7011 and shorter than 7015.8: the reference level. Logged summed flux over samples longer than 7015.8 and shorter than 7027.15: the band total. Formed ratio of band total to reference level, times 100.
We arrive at 697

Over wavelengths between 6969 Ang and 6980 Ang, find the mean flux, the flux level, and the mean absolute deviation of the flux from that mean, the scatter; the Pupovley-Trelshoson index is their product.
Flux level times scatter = 0.0087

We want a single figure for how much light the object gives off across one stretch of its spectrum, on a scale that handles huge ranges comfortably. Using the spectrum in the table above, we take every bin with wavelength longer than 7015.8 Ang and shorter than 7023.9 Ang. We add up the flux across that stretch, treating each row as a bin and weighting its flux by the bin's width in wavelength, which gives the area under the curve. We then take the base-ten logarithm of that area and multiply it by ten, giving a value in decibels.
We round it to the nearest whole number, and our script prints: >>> 7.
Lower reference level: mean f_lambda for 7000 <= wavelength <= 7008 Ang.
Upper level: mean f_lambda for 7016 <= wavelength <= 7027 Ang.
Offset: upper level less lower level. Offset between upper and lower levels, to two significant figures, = 0.010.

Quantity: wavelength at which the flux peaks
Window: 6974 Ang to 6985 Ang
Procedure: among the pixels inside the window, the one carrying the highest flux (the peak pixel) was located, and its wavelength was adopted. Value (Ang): 6982.80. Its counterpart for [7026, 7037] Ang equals 7034.44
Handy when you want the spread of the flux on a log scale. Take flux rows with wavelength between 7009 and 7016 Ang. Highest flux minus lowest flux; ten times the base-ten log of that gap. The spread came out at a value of -15.9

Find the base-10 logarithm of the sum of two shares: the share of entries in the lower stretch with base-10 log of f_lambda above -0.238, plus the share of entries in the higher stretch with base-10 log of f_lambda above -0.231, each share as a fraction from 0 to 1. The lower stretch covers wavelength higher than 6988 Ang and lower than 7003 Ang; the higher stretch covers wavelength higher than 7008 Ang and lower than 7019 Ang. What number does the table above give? 0.13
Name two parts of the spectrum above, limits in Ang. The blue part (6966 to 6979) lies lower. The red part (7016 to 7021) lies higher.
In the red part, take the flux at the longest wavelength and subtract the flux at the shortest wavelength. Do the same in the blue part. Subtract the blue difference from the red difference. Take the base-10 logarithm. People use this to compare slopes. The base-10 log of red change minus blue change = -1.41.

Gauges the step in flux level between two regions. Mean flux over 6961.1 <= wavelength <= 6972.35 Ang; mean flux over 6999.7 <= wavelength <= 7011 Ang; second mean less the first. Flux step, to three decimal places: -0.020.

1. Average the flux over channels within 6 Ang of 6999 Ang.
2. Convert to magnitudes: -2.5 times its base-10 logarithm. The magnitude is 0.581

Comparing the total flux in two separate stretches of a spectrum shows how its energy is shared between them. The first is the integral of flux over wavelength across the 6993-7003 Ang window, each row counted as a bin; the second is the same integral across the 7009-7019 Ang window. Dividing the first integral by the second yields 0.99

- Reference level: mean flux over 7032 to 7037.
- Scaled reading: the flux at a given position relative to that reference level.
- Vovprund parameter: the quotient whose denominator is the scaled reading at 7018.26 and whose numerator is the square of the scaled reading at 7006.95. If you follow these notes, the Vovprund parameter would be 0.971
